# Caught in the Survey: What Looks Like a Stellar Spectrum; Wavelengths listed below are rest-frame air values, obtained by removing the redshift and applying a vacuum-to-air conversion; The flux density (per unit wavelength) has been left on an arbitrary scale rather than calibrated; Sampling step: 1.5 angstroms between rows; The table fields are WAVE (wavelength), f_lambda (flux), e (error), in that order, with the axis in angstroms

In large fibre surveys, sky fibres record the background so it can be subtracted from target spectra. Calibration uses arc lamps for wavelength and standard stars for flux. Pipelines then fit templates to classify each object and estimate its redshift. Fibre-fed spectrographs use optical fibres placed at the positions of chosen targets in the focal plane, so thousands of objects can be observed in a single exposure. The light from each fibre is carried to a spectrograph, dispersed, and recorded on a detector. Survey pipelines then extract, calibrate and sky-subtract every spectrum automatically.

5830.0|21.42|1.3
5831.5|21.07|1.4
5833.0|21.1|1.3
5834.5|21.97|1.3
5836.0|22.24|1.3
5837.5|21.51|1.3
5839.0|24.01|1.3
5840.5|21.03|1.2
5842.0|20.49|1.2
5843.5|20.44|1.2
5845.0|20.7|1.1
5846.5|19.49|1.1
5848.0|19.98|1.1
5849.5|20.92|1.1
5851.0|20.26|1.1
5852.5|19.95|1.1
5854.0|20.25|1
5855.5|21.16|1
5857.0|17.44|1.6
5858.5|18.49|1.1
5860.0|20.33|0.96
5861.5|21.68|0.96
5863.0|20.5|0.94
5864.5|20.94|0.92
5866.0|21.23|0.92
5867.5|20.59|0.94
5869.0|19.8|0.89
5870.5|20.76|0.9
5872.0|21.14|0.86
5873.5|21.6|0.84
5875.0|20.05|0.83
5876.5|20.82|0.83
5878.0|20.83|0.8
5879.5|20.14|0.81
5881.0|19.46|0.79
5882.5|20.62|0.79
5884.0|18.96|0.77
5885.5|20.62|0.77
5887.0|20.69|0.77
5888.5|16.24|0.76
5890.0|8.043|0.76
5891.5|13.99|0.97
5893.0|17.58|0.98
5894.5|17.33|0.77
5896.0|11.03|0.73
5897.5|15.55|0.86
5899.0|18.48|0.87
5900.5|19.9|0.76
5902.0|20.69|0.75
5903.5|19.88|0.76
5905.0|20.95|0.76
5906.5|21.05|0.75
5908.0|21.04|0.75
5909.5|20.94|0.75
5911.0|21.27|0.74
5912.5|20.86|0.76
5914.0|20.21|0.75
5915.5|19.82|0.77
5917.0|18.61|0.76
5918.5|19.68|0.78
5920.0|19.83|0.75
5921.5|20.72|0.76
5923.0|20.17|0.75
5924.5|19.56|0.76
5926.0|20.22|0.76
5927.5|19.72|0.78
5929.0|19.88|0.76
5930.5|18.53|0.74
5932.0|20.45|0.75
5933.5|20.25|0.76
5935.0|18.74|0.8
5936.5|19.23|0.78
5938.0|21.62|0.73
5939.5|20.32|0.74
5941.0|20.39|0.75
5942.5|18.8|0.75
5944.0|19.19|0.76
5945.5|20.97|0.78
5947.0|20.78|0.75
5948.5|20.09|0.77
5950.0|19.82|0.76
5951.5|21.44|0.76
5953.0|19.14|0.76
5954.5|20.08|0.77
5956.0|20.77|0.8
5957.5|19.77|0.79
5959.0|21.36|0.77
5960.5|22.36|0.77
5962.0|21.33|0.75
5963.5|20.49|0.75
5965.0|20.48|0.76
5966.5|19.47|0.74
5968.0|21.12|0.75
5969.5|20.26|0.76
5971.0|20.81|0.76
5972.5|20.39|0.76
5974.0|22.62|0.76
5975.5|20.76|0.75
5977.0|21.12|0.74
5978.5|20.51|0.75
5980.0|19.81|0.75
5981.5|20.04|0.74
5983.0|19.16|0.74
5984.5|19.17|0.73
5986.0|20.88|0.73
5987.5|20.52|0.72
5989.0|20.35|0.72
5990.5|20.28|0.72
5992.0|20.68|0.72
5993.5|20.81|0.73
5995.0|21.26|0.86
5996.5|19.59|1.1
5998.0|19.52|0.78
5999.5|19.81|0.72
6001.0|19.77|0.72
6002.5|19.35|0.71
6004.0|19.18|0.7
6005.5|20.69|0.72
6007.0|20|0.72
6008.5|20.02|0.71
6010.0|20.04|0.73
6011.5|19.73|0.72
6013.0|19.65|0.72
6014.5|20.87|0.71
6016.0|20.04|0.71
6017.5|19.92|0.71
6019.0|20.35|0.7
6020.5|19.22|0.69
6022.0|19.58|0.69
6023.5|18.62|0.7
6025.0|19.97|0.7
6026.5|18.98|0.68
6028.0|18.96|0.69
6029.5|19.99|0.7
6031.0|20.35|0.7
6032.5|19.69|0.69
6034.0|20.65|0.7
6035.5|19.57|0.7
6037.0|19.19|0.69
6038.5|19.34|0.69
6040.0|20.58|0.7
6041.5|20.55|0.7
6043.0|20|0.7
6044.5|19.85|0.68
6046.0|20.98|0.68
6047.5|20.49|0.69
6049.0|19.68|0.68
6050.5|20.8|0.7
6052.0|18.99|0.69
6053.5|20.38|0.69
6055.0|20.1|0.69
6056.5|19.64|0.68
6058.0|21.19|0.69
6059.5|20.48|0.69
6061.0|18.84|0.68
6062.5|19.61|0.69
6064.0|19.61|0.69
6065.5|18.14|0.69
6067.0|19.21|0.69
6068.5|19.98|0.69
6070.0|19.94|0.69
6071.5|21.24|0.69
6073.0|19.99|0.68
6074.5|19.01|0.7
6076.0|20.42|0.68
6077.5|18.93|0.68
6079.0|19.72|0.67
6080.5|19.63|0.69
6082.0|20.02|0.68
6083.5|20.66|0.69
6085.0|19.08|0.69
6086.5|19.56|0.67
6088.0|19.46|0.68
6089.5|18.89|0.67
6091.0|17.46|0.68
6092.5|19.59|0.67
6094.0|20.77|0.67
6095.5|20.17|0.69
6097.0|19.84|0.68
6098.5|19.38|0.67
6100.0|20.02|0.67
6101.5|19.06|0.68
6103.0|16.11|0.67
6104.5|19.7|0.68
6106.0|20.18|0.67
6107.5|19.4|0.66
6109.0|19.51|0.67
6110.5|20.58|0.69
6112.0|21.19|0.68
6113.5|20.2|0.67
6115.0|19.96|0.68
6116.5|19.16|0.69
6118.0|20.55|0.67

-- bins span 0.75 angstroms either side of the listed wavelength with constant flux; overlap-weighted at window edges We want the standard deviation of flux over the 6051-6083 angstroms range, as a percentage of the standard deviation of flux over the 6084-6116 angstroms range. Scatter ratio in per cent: 69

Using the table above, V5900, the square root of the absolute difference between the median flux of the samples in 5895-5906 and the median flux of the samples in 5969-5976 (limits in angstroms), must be 0.9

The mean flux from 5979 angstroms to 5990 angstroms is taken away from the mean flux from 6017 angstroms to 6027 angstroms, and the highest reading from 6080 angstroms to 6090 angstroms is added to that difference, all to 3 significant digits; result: 20.2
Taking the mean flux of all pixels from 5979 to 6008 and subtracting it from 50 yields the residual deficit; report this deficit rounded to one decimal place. 30.0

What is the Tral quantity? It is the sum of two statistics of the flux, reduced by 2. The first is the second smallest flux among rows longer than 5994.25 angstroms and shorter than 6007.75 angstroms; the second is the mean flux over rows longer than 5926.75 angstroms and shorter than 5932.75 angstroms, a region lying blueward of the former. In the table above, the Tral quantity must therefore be 37.0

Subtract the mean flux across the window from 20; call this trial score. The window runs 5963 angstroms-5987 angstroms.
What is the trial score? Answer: -0.4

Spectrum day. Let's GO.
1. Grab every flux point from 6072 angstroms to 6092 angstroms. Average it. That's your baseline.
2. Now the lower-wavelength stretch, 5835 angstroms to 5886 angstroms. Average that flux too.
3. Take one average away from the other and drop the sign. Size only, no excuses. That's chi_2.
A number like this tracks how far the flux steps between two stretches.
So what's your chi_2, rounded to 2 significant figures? 1.1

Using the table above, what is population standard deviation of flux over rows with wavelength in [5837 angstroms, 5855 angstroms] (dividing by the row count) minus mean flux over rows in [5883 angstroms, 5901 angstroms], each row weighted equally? -15.4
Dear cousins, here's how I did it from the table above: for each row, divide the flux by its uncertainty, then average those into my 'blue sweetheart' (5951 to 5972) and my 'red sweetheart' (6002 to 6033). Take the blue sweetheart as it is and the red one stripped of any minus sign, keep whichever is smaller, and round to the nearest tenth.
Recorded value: 27.0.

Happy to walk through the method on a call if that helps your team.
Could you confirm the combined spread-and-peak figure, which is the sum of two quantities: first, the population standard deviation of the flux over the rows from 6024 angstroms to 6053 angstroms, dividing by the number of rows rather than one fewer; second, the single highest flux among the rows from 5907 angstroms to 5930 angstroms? 21.9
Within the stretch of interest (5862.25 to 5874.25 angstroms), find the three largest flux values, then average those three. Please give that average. 21.3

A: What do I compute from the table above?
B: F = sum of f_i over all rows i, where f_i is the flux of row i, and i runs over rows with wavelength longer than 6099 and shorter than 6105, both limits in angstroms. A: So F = 75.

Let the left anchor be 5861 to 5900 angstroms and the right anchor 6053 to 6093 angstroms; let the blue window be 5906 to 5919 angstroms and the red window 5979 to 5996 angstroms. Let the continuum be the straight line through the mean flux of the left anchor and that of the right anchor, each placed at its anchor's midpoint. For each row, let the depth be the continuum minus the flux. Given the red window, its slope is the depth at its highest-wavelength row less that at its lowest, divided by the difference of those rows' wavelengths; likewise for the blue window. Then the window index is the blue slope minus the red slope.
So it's 0.21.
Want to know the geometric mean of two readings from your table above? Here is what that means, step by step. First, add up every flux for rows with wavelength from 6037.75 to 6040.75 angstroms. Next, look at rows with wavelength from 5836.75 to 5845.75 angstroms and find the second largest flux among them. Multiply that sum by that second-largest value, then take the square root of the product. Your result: 29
